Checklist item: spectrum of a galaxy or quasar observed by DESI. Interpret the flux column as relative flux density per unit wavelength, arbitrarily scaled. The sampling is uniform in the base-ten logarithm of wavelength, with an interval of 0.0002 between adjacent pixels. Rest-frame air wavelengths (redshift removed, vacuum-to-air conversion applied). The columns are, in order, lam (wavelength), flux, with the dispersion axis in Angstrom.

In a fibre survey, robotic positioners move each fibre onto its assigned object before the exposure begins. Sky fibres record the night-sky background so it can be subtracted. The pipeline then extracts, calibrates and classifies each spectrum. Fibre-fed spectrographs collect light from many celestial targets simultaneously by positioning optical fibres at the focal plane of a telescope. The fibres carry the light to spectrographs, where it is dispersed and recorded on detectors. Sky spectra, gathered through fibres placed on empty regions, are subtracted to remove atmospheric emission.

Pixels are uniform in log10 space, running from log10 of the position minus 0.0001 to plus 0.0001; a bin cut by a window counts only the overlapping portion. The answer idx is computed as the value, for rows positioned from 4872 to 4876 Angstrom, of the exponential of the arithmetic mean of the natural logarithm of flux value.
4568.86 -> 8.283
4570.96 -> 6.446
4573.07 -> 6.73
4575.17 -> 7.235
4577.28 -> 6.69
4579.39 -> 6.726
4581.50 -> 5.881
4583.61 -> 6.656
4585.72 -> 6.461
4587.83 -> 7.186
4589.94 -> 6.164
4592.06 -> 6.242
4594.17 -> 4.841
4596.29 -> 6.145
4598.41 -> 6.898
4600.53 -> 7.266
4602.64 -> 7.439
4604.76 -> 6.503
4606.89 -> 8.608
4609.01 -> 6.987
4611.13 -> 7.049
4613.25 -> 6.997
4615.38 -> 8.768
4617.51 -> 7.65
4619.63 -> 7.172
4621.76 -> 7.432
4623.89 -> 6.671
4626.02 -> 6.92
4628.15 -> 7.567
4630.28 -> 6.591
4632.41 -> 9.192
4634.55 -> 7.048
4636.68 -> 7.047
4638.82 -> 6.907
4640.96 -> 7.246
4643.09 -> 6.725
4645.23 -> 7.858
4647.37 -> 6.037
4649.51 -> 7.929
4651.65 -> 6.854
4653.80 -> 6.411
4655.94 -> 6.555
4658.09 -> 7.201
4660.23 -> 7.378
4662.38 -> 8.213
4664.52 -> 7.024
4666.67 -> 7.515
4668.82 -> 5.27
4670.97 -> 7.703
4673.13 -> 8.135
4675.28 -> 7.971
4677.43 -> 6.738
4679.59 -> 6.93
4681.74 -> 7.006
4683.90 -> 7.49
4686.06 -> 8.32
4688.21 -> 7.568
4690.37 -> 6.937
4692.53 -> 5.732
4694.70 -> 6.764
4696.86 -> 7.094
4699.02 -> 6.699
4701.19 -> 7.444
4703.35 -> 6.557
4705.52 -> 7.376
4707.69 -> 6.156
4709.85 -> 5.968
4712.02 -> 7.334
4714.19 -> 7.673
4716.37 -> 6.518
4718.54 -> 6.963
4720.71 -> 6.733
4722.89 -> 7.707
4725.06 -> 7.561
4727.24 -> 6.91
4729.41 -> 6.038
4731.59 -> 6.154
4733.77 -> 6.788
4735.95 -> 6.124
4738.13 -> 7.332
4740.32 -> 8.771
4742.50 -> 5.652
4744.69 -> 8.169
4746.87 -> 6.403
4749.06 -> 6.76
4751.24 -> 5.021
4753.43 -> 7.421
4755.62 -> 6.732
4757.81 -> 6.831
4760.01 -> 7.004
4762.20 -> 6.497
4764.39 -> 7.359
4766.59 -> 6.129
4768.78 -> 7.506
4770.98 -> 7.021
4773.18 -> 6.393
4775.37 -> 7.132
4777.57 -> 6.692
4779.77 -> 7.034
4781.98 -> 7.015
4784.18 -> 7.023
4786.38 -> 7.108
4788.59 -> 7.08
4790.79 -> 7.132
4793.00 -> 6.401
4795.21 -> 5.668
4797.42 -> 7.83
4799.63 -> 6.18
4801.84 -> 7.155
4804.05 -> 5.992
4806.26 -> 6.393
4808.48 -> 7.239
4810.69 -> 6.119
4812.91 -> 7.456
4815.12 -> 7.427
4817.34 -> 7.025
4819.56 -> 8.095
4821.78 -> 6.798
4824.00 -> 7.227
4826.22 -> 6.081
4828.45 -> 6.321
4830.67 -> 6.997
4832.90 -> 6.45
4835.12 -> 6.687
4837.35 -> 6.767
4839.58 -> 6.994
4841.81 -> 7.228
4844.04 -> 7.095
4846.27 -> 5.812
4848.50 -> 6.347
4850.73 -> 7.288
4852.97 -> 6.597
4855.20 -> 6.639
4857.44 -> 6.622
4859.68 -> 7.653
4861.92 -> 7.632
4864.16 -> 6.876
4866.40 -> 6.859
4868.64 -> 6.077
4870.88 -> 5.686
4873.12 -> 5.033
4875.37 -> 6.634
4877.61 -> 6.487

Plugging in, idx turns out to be 5.78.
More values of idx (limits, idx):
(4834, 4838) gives 6.73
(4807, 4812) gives 6.66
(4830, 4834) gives 6.72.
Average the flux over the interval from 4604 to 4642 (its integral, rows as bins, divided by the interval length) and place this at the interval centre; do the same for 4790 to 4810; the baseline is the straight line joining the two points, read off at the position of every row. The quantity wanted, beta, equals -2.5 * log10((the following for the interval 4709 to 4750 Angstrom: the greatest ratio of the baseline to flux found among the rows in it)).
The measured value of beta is -0.213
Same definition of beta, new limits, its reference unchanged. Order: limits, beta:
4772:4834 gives -0.176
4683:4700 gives -0.229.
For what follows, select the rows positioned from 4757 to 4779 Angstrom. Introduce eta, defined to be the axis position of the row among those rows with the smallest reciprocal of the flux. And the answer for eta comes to 4768.78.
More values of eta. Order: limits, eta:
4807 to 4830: 4819.56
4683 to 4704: 4686.06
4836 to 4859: 4850.73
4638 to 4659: 4649.51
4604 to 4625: 4615.38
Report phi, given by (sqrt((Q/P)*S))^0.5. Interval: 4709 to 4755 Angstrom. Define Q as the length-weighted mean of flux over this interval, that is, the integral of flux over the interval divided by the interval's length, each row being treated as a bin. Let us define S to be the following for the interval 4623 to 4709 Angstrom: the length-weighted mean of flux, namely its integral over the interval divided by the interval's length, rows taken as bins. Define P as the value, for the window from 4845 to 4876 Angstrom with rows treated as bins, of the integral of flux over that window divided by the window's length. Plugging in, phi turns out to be 1.65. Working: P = 6.56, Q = 6.86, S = 7.12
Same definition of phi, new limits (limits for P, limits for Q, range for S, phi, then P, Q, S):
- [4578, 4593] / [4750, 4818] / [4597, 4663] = 1.66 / 6.48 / 6.81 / 7.25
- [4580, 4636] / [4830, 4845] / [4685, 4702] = 1.62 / 7.01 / 6.88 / 7.06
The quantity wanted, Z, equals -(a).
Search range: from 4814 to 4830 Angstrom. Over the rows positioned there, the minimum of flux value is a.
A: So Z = -6.1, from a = 6.081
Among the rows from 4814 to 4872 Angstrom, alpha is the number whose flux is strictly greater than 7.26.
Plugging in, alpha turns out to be 5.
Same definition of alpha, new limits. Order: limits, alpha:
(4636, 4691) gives 11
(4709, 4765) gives 9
